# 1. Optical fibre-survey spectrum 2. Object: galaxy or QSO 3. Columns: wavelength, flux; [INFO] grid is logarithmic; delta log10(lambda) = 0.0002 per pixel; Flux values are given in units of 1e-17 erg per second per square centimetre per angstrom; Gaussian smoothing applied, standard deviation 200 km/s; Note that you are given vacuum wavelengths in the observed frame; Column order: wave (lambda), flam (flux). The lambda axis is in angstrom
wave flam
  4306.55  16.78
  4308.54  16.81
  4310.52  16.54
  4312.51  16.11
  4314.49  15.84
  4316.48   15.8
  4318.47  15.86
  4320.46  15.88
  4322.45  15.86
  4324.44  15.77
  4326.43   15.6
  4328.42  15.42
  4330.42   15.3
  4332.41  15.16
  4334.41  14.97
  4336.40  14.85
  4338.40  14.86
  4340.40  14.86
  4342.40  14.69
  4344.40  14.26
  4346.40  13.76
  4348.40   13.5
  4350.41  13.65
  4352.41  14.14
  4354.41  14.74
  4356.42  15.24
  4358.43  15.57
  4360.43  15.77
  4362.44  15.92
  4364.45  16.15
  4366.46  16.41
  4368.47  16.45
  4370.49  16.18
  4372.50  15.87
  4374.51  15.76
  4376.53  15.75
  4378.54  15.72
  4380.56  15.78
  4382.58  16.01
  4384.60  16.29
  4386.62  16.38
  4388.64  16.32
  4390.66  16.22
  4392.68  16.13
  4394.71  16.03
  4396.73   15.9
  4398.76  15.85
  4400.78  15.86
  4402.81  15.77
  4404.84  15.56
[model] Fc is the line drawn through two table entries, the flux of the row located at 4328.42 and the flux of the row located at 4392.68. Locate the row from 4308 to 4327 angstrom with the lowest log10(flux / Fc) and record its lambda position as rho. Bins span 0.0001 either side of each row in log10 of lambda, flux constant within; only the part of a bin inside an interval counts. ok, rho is 4326.43 angstrom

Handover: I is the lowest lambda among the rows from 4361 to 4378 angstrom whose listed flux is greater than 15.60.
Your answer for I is 4362.44 angstrom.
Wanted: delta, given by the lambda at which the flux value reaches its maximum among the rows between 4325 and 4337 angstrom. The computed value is 4326.43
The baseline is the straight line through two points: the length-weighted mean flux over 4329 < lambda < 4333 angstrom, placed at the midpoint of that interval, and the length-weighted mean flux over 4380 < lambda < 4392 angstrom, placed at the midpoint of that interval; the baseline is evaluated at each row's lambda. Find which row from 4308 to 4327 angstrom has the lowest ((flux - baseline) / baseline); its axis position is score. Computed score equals 4326.43 angstrom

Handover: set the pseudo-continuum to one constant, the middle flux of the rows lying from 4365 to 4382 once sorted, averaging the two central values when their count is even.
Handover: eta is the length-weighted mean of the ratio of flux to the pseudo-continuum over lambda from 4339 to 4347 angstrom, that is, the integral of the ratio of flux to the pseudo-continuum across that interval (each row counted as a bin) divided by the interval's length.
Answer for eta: 0.91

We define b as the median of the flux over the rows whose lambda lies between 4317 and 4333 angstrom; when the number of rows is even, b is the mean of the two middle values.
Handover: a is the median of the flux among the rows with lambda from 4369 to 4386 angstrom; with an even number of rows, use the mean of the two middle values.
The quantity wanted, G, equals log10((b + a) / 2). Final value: 1.197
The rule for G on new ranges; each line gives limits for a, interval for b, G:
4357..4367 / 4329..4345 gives 1.187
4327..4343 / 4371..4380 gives 1.186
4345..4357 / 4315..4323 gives 1.173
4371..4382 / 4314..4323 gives 1.199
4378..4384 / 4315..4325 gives 1.199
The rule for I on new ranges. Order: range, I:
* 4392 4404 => 4392.68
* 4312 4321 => 4312.51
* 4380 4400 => 4380.56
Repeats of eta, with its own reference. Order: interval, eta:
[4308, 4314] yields 1.04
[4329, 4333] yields 0.96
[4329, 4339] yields 0.95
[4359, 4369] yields 1.02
